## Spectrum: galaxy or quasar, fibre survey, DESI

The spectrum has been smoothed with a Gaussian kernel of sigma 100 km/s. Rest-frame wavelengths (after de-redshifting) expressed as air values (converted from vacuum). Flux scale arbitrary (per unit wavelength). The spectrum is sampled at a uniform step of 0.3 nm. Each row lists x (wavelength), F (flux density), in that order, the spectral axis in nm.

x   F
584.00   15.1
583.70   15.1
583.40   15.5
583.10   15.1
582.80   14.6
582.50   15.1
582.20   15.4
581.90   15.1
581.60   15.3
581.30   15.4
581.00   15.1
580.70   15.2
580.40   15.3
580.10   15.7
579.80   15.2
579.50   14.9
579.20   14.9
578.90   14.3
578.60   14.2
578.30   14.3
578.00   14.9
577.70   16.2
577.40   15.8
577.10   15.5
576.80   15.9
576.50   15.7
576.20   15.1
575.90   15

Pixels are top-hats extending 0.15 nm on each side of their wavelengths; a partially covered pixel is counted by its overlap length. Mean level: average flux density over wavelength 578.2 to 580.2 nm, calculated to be 14.8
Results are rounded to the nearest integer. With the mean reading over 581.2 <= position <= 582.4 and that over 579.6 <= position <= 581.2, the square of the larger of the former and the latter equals 234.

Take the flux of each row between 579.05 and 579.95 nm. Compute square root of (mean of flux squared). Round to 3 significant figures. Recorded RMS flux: 15.0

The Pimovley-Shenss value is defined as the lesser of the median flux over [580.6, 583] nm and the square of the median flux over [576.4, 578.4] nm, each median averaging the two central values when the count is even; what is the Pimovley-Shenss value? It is 15.15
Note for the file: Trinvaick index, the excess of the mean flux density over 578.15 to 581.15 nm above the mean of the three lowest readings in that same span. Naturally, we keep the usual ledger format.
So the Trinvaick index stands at 0.6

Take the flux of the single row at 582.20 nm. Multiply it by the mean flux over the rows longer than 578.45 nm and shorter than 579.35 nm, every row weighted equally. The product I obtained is 223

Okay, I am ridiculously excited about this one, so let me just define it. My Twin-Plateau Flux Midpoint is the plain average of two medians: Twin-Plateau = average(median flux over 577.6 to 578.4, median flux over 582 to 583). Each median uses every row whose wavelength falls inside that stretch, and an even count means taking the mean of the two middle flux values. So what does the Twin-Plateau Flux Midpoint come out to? 15.0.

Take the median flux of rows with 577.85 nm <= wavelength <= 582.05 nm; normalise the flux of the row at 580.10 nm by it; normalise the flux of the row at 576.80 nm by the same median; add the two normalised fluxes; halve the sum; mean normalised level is 1.05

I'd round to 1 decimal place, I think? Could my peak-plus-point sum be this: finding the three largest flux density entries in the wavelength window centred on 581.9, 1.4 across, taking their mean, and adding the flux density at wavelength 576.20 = 30.5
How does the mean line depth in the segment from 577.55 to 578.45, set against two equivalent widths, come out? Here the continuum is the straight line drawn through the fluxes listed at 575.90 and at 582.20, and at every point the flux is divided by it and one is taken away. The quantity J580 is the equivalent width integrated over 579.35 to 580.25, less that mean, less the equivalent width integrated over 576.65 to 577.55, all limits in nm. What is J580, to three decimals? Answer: -0.038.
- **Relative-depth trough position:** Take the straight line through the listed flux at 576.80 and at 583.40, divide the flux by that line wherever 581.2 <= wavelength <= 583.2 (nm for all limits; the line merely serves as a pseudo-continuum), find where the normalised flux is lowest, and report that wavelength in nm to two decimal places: 582.80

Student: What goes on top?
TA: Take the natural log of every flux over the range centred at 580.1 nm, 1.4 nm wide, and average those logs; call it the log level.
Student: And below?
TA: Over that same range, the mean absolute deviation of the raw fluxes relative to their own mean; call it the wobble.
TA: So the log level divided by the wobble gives 14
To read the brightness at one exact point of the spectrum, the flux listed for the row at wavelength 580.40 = 15.3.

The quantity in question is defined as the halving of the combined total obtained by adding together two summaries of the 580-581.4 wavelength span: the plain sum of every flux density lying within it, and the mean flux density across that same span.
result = 46.0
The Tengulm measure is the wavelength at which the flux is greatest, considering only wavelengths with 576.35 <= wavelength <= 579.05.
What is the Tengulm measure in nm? 577.70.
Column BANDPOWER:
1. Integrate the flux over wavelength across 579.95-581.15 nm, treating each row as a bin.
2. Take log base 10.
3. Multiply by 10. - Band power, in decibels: 12.65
